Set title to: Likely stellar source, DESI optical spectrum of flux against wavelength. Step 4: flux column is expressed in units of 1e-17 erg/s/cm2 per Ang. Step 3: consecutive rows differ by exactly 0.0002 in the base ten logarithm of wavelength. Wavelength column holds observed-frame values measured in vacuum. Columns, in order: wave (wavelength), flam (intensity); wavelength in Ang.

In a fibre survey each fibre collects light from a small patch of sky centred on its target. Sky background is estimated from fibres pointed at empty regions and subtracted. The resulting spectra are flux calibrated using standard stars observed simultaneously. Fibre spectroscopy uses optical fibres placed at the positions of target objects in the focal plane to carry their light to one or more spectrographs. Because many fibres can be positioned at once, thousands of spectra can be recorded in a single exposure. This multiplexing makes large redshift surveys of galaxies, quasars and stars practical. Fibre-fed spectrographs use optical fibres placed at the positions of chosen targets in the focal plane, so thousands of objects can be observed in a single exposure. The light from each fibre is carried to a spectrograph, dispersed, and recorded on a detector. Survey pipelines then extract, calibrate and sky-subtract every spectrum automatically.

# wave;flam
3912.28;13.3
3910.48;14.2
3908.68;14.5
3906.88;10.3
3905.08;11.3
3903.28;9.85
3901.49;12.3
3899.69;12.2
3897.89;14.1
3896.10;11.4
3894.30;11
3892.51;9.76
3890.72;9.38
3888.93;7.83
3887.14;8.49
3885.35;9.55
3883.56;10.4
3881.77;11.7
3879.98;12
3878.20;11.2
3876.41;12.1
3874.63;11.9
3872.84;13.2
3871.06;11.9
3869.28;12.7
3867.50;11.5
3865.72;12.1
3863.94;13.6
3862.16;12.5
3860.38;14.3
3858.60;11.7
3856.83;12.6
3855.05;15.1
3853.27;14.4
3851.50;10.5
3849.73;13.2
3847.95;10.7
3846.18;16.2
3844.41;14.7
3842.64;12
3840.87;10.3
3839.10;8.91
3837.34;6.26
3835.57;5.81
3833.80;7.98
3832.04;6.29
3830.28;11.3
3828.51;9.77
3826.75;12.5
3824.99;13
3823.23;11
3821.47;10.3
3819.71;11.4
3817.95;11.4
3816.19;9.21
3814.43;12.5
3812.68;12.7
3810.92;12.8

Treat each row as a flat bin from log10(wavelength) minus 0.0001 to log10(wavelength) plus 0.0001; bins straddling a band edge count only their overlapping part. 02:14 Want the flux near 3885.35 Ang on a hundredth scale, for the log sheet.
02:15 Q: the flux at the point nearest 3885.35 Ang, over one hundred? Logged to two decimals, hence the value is 0.10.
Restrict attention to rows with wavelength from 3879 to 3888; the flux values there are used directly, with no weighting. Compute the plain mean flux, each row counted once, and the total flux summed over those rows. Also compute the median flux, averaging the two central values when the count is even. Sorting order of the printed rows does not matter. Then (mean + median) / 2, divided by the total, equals 0.200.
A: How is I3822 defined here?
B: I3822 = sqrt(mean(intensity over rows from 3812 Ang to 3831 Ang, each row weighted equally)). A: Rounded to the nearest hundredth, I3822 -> 3.37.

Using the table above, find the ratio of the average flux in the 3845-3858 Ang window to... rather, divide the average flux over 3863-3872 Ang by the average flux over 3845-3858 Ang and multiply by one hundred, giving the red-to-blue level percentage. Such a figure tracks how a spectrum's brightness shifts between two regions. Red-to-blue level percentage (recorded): 93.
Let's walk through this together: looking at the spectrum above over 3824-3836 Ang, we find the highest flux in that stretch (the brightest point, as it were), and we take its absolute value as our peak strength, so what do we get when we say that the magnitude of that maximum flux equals 13.0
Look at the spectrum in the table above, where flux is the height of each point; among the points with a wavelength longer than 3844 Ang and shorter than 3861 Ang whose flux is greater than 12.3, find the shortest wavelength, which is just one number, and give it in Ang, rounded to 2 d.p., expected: 3844.41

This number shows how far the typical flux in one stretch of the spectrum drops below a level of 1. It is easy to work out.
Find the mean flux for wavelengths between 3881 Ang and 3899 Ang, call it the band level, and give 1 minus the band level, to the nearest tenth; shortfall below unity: -9.4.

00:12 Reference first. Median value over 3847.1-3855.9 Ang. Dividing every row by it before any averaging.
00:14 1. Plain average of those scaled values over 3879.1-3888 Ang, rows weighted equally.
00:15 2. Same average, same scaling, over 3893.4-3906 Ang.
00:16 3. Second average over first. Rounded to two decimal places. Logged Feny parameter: 1.13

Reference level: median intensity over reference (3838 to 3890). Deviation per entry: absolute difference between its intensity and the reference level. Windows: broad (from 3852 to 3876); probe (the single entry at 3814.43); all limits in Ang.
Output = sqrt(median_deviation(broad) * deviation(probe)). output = 0.55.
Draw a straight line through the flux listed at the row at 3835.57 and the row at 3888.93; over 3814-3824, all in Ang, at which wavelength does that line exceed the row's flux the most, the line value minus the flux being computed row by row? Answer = 3816.19 Ang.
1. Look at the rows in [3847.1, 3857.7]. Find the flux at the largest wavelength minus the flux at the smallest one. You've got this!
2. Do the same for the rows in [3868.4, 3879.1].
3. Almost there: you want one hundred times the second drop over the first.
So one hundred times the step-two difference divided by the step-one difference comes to -79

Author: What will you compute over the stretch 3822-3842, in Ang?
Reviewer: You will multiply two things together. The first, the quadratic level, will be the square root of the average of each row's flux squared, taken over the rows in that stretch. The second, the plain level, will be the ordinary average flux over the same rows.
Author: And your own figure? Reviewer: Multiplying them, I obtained 91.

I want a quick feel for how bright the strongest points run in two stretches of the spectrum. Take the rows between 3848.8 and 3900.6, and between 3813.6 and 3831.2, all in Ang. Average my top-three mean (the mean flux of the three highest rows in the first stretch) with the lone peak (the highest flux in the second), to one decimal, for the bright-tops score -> 13.8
